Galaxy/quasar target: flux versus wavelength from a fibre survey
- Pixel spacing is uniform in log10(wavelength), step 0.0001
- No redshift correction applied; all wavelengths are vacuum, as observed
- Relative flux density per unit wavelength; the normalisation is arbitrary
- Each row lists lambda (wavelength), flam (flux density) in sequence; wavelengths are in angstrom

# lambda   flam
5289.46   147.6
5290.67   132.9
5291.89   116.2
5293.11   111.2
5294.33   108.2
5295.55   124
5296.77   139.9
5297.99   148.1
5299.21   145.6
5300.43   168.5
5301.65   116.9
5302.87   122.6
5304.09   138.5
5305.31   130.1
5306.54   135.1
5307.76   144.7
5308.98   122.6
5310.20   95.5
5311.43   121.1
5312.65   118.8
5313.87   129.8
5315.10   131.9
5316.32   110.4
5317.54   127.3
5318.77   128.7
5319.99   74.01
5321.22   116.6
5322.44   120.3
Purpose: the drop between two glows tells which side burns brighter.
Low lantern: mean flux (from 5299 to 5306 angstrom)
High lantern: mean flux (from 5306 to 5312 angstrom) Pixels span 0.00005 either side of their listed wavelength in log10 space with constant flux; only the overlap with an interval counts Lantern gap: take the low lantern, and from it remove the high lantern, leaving 13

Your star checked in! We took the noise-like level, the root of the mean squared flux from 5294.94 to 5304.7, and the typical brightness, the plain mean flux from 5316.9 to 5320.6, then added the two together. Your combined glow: 249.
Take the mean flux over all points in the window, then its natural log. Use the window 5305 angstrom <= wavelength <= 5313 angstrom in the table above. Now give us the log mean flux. 4.82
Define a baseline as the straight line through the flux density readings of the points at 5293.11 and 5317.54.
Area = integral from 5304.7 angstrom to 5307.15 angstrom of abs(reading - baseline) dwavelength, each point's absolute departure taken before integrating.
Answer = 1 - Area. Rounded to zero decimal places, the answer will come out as -31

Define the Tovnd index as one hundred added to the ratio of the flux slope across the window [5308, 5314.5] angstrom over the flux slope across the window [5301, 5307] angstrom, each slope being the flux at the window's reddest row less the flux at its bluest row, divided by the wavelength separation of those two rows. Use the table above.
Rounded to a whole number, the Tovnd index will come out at 100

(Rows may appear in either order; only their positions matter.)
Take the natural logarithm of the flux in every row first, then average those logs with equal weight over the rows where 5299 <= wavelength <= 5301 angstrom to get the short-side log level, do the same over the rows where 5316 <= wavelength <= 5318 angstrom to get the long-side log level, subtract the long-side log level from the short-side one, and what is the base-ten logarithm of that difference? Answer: -0.6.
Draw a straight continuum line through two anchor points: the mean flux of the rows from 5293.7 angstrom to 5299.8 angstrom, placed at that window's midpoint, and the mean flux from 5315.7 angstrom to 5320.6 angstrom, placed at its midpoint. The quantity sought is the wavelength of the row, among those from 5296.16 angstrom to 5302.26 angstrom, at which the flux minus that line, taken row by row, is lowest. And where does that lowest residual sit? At 5301.65 angstrom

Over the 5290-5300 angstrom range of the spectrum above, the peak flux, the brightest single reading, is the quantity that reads 148.1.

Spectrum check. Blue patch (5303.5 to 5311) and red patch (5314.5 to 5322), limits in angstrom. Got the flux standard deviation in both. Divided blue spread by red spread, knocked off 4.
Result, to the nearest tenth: -3.2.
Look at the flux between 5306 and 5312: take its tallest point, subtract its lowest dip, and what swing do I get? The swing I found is 49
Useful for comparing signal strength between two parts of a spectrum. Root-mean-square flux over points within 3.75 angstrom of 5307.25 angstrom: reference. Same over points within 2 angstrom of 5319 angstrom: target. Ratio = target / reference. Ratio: 0.88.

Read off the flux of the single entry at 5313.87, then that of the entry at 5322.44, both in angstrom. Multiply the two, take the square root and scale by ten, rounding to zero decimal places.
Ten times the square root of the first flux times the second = 1250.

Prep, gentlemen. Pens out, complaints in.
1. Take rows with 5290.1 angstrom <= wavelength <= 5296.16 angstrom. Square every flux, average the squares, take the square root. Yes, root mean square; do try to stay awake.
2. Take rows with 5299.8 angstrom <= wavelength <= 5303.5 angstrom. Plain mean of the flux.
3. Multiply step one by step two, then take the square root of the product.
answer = 127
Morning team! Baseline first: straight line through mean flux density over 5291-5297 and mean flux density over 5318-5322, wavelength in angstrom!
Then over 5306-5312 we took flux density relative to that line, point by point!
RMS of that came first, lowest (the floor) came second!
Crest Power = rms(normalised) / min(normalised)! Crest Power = 1.30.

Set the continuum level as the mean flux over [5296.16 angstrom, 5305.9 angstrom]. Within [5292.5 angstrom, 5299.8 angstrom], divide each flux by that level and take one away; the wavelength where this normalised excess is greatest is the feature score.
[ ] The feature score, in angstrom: 5297.99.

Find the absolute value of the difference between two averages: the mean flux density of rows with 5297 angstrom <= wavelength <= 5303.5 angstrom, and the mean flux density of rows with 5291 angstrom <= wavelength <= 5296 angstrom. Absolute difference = 25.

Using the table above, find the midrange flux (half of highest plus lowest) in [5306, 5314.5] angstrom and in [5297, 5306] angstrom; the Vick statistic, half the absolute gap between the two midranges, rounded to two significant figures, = 11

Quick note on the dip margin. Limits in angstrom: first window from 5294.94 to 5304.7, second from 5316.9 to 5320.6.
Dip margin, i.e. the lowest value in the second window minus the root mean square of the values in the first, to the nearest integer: -65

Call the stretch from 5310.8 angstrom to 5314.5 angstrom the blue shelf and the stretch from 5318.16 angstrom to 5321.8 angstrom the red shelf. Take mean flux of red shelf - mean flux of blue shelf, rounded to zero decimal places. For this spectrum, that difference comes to -17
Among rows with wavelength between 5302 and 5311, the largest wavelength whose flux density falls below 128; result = 5310.20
